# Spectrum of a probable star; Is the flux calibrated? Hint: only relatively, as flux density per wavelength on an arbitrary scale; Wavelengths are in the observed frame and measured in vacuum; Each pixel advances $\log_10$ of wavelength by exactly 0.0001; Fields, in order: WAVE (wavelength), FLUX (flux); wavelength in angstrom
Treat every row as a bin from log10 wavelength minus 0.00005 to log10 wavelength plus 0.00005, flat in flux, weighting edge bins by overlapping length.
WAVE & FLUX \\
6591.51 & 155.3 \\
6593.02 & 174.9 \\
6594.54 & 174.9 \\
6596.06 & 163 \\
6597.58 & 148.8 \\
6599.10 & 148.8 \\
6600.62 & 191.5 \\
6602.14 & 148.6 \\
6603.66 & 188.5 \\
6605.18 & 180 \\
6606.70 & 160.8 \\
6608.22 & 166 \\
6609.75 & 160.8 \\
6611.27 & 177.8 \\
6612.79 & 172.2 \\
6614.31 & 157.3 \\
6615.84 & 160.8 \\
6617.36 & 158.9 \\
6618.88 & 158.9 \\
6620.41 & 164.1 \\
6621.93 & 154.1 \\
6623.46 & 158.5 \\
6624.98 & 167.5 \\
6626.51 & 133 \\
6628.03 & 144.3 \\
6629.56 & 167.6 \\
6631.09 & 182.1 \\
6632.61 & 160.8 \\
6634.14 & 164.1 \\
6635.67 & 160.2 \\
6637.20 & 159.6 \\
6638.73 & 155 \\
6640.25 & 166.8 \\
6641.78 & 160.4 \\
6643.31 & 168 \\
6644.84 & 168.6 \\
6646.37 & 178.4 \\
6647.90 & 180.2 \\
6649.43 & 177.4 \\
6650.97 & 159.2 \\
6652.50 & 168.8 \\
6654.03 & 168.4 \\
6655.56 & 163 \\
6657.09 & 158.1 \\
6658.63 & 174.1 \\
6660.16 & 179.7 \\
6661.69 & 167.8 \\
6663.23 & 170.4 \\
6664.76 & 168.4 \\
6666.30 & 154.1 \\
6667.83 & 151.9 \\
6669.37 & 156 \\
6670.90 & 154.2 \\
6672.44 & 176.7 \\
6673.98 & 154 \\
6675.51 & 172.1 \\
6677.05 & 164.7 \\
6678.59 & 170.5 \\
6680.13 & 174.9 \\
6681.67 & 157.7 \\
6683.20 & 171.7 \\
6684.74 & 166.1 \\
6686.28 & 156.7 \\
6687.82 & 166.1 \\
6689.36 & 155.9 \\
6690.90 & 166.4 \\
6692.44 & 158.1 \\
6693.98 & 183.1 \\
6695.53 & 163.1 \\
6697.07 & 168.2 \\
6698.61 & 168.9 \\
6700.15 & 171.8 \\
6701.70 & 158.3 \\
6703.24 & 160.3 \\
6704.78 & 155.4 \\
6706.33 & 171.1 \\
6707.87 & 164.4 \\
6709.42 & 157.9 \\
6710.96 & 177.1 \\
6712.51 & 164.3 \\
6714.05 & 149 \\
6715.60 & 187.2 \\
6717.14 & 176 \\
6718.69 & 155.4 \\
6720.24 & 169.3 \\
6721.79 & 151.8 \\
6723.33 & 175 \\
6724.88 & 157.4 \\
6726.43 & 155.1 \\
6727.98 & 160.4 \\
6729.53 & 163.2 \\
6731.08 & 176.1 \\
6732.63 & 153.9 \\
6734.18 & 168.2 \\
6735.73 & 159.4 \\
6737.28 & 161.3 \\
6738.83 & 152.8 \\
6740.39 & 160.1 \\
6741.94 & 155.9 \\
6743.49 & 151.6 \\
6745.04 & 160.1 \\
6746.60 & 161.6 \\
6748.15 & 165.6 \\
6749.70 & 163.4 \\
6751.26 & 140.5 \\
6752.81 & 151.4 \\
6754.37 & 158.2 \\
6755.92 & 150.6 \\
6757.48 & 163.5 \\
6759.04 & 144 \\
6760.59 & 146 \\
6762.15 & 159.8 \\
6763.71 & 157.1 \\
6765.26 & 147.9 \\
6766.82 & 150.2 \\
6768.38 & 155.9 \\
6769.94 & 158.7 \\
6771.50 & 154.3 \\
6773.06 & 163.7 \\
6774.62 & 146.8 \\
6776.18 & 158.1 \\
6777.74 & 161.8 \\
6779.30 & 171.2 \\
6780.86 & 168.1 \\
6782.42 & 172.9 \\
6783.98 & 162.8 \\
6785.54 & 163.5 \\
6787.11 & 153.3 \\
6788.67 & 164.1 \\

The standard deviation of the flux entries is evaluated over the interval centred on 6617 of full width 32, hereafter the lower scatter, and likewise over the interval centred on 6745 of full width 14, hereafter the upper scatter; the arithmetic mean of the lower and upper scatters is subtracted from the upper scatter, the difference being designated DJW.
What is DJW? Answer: -2.6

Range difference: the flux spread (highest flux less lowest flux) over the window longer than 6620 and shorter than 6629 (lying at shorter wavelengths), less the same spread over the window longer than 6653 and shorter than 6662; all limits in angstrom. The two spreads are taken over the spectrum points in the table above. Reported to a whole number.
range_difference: 13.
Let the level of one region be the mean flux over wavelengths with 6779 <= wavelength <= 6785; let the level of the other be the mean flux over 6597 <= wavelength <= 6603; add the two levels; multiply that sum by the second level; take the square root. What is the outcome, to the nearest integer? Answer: 229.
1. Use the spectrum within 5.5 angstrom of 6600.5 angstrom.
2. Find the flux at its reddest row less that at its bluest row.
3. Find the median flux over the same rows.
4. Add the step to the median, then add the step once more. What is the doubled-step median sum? 197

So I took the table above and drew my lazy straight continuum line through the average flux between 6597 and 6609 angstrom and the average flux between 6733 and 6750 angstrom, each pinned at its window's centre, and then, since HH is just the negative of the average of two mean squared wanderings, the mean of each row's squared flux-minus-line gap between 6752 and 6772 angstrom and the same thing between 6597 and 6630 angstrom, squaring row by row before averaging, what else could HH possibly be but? -130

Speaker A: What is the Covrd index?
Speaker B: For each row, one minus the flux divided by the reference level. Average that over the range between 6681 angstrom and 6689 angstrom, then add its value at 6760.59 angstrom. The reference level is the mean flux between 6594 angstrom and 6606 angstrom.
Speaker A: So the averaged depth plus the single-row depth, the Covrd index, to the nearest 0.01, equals 0.16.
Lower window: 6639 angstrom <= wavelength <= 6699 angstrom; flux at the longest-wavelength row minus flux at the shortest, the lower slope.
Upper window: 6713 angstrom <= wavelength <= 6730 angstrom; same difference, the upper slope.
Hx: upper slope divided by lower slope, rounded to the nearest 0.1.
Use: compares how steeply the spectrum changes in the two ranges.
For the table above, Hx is 6.8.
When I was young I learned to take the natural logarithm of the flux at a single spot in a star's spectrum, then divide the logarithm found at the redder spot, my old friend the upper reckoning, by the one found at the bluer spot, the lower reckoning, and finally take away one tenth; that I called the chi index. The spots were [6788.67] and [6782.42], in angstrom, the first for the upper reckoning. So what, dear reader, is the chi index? 0.890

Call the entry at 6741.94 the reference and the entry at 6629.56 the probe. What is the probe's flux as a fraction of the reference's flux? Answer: 1.08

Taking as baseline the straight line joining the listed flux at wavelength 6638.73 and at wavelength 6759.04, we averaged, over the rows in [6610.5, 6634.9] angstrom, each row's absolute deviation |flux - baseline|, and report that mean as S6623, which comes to 10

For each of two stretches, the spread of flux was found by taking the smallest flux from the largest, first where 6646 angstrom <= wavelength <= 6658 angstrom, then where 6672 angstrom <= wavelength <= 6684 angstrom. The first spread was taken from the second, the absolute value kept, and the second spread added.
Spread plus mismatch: 23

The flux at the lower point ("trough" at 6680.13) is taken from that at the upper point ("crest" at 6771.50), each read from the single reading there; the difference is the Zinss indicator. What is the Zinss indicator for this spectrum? -21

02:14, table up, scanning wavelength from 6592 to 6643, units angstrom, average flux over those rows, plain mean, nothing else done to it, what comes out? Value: 163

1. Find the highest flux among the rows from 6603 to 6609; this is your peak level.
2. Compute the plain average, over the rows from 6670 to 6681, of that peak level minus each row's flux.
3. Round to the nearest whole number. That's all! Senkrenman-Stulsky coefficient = 22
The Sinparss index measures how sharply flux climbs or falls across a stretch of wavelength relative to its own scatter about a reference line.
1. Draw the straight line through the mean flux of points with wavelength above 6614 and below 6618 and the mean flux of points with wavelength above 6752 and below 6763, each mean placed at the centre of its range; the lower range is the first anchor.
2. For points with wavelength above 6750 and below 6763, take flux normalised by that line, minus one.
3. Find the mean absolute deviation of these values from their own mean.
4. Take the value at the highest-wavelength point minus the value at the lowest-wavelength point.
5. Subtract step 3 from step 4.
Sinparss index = 0.086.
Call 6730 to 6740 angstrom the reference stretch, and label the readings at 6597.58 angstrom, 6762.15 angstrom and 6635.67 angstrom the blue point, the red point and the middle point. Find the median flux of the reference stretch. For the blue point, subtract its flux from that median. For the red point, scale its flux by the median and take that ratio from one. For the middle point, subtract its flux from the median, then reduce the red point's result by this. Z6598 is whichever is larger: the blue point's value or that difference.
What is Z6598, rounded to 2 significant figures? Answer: 12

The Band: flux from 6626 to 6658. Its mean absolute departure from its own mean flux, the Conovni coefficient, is 8.2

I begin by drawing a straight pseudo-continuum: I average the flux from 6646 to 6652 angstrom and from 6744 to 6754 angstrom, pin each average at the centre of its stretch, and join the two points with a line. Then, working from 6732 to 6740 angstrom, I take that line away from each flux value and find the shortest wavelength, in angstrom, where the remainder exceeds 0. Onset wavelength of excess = 6734.18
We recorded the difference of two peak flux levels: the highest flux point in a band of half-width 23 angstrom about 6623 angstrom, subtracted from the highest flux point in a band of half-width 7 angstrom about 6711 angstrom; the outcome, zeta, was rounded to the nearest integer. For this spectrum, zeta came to -4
